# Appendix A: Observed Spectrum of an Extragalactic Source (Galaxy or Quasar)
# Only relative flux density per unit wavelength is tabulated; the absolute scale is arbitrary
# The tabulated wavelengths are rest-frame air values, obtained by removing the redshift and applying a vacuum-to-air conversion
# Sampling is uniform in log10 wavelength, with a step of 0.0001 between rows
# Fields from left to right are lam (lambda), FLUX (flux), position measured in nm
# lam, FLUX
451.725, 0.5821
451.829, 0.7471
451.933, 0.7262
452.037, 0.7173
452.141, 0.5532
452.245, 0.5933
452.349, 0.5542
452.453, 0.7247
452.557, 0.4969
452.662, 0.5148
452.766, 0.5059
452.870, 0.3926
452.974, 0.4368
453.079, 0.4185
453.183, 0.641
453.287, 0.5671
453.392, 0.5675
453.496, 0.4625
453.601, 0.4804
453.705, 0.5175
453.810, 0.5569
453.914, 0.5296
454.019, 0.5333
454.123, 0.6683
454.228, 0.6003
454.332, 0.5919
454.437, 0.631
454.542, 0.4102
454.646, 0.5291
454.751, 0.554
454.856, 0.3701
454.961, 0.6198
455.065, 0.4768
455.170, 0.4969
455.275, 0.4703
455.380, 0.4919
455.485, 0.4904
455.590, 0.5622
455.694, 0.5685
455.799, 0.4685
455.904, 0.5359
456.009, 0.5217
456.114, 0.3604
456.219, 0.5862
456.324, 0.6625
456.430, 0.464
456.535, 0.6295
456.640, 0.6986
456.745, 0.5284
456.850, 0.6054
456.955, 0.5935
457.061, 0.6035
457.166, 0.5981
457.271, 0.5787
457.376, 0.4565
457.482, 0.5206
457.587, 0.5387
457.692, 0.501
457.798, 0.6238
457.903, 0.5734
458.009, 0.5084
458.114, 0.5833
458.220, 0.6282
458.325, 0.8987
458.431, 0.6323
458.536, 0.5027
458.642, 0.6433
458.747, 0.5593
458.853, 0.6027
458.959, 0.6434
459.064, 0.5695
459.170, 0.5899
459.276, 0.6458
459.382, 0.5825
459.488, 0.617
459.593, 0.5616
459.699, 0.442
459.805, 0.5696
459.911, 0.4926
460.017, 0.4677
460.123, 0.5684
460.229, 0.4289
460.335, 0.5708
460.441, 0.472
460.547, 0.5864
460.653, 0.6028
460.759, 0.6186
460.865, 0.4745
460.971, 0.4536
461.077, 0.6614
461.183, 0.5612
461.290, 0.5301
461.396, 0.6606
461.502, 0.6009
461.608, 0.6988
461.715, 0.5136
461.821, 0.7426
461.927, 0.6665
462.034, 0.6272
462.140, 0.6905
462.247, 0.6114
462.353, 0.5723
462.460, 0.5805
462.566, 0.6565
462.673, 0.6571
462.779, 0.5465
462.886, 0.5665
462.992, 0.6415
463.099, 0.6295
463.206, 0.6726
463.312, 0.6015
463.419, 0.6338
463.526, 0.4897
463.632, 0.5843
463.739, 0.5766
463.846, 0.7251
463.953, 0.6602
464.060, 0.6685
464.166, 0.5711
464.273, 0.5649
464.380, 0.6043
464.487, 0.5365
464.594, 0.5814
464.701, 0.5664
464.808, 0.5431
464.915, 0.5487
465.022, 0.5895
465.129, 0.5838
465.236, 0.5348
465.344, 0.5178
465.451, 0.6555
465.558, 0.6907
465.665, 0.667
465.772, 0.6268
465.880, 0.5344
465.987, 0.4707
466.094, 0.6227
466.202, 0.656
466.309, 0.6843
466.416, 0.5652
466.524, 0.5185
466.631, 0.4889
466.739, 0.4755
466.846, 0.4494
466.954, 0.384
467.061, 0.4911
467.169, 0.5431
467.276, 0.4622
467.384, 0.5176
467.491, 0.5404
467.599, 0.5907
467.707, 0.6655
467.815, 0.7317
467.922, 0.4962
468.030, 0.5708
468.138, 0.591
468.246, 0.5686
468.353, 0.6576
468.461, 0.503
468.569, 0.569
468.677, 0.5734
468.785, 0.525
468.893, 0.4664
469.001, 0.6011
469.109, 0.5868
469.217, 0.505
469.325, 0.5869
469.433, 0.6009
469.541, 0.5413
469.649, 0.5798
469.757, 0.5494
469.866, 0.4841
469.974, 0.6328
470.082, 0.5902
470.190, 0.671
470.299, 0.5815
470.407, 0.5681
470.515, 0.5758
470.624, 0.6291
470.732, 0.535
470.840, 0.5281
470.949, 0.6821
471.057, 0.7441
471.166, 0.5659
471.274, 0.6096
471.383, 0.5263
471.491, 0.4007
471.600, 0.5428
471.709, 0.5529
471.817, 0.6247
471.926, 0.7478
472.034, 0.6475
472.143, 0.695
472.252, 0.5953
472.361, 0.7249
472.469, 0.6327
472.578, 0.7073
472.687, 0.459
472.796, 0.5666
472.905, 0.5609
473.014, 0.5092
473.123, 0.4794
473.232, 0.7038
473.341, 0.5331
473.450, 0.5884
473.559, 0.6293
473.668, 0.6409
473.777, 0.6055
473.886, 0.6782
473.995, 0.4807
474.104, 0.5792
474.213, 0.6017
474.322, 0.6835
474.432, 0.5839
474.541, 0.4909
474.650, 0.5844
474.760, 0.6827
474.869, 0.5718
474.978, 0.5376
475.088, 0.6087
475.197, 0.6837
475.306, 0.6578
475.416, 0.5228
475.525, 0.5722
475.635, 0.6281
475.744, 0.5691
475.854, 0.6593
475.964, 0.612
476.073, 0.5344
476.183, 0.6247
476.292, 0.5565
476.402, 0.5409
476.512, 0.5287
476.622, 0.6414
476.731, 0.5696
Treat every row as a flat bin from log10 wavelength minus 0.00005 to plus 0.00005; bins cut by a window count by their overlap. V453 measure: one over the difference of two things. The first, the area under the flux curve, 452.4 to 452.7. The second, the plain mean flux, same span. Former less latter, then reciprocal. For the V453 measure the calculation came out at -2.5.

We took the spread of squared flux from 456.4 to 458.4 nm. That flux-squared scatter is 0.13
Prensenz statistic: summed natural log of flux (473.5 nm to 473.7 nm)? -0.91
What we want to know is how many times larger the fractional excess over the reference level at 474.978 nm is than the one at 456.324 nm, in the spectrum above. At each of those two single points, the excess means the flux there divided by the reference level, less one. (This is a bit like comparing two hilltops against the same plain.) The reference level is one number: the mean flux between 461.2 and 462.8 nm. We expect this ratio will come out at -2.2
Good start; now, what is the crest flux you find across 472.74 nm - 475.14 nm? 0.7038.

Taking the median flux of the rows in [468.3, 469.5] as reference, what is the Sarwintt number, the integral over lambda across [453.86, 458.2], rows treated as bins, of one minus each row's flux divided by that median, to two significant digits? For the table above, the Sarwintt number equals 0.21 nm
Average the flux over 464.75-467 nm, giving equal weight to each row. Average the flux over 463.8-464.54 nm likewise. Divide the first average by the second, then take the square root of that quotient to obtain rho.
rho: 0.95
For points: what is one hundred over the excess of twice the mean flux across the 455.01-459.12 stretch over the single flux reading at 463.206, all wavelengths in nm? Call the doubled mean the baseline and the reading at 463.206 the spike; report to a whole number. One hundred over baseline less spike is 220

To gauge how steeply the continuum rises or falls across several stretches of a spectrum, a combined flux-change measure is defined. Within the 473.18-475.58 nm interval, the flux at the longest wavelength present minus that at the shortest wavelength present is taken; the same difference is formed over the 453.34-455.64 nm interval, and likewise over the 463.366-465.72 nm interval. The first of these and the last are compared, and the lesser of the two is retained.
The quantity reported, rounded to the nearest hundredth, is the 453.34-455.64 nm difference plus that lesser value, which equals -0.14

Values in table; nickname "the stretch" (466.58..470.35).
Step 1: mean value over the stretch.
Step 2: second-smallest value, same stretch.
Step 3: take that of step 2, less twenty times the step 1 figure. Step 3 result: -10.6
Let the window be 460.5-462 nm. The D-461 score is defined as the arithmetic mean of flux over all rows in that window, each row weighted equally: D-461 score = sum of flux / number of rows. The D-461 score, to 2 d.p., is 0.60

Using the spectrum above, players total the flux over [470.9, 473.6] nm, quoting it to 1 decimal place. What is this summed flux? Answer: 15.0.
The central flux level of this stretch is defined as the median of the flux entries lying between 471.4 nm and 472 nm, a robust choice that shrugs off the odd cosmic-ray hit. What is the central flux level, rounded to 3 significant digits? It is 0.553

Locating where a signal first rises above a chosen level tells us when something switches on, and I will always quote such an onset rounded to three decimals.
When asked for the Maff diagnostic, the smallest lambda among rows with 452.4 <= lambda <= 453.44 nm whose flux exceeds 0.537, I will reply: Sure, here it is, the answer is 452.453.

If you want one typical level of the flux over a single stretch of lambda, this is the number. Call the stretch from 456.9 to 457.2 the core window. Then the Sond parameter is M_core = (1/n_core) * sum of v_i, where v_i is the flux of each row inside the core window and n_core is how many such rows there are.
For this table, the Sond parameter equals 0.598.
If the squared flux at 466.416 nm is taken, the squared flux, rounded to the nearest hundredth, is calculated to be 0.32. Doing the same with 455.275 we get 0.22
